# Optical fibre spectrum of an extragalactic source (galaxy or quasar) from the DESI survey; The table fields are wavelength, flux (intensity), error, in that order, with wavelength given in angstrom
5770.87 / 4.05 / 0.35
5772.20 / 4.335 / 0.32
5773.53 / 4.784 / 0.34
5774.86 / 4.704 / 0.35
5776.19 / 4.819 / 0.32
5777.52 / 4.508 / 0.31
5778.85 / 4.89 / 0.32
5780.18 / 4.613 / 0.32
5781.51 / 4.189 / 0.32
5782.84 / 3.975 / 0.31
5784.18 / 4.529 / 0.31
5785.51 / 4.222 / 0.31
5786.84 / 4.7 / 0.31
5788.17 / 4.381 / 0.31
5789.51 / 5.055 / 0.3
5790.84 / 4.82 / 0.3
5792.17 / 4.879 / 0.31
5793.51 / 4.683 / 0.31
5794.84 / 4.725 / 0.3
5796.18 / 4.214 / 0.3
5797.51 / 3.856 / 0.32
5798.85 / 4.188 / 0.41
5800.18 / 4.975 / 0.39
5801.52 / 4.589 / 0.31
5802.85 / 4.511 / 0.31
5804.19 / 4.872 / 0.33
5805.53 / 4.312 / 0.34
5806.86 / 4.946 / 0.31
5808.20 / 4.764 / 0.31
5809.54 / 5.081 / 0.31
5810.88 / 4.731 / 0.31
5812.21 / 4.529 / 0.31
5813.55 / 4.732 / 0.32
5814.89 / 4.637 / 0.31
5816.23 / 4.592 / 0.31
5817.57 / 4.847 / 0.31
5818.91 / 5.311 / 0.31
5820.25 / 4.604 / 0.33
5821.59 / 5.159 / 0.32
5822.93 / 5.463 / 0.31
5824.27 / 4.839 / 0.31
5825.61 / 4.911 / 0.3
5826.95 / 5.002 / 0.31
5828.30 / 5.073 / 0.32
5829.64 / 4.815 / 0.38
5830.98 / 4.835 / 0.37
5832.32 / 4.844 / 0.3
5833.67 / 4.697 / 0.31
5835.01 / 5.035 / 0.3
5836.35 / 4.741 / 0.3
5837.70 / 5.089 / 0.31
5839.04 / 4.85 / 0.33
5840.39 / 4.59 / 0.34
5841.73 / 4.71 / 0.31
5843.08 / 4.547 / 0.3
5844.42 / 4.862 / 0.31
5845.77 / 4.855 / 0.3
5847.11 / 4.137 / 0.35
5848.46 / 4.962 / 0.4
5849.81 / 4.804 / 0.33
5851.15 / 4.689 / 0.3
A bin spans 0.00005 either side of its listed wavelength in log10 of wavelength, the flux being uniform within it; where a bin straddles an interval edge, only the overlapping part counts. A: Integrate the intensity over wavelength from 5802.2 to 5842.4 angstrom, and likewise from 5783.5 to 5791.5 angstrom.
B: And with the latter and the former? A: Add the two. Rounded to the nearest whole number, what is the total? 231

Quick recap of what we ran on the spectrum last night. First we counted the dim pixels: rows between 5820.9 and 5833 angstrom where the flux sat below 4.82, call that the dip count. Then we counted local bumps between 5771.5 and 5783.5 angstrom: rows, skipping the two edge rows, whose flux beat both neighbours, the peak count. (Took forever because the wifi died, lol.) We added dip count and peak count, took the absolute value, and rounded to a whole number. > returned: 4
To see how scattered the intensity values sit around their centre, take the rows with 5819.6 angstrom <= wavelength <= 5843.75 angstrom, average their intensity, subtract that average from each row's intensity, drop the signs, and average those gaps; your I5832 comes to 0.18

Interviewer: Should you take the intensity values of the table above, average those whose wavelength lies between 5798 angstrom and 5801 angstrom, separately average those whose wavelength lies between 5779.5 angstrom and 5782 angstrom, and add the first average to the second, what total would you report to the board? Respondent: 9.0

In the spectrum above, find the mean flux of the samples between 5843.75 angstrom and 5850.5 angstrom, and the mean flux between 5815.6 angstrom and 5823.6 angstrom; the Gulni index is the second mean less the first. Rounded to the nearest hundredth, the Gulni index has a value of 0.27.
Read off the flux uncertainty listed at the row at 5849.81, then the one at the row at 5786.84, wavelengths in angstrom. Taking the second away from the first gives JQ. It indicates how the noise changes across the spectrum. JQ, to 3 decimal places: 0.020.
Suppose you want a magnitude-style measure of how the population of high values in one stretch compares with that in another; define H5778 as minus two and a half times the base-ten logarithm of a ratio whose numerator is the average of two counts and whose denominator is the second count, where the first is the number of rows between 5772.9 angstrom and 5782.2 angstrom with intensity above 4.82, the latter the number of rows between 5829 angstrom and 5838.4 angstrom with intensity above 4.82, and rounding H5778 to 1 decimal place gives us 0.5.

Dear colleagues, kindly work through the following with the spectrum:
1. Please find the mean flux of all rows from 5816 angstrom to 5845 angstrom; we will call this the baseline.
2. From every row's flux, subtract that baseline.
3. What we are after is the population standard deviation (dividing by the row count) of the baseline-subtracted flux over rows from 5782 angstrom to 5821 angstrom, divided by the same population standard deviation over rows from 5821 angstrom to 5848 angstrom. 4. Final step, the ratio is 1.3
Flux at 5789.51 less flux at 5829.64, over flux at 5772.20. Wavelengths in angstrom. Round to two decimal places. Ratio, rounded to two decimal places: 0.06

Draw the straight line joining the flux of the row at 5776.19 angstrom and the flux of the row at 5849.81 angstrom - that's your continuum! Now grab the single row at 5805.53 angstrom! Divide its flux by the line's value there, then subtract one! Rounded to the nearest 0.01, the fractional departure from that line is -0.10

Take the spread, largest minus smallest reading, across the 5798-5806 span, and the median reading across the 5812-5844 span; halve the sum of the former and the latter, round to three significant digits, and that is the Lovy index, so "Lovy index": 2.81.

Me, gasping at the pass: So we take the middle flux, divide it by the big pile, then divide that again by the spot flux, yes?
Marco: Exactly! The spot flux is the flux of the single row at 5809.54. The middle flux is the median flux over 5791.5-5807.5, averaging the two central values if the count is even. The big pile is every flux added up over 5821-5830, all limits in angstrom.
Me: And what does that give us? 0.026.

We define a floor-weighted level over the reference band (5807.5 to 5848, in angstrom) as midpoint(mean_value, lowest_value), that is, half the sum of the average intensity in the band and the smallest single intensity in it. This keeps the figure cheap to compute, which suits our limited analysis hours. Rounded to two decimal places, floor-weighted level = 4.48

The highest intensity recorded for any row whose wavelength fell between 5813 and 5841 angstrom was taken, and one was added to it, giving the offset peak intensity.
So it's 6.463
